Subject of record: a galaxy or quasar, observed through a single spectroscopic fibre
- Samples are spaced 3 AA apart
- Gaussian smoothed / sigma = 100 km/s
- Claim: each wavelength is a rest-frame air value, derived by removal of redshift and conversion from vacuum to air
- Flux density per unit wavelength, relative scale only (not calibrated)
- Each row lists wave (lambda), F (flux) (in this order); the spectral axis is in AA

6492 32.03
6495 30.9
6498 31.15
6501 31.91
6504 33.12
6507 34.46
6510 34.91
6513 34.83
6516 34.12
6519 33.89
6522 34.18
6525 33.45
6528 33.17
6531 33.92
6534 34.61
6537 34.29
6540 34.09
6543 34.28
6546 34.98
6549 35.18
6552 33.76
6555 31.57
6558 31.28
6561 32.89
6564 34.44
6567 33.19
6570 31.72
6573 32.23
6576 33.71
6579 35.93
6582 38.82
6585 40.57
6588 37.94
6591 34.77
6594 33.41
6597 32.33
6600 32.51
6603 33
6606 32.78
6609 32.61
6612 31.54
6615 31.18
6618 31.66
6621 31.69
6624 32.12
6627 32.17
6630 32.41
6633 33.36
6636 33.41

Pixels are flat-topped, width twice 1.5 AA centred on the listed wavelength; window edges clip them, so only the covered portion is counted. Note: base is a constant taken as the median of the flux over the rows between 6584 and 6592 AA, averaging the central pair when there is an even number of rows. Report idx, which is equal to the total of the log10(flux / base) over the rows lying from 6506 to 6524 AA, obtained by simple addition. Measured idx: -0.26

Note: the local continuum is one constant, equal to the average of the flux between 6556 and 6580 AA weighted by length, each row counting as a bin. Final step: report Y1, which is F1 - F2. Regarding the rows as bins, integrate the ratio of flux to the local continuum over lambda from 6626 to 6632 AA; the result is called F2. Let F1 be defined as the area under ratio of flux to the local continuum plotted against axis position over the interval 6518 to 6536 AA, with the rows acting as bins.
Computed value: 13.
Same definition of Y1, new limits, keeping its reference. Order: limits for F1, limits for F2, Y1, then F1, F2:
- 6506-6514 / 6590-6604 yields -6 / 8.4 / 14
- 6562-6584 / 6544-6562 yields 5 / 22.9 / 18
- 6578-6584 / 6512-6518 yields 1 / 6.8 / 6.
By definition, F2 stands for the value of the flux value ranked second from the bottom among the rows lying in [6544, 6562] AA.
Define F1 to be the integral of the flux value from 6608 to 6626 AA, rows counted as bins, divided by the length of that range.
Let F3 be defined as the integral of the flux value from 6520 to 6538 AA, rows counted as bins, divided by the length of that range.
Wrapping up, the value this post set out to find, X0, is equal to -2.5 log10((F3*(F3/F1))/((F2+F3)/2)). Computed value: -0.11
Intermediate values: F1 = 31.8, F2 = 31.57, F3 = 33.9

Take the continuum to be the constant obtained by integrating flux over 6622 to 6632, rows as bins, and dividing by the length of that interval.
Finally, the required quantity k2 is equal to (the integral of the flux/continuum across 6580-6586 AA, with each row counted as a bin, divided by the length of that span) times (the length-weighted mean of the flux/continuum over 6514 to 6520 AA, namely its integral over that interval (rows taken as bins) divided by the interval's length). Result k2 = 1.29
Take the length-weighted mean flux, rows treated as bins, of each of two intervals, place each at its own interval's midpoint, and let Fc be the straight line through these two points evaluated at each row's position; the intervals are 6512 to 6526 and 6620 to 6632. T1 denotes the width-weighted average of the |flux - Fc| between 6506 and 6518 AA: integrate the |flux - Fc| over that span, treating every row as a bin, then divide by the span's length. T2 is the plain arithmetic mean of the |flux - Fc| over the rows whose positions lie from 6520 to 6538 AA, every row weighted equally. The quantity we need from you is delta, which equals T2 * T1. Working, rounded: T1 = 0.4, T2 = 0.5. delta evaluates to 0.2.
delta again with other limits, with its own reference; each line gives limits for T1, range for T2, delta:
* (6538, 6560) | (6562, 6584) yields 2.1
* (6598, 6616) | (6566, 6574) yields 0.4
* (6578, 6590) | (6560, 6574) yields 4.3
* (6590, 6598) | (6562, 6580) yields 1.2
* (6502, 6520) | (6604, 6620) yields 0.3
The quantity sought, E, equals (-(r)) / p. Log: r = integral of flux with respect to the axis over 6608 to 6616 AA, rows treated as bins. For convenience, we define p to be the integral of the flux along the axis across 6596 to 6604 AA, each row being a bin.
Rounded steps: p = 261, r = 254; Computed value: -0.97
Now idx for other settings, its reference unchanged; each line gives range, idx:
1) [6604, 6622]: -0.45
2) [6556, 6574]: -0.39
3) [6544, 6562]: -0.34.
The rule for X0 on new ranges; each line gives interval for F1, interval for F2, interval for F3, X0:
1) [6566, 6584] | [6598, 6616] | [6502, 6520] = -0.03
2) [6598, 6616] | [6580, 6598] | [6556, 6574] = 0.00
